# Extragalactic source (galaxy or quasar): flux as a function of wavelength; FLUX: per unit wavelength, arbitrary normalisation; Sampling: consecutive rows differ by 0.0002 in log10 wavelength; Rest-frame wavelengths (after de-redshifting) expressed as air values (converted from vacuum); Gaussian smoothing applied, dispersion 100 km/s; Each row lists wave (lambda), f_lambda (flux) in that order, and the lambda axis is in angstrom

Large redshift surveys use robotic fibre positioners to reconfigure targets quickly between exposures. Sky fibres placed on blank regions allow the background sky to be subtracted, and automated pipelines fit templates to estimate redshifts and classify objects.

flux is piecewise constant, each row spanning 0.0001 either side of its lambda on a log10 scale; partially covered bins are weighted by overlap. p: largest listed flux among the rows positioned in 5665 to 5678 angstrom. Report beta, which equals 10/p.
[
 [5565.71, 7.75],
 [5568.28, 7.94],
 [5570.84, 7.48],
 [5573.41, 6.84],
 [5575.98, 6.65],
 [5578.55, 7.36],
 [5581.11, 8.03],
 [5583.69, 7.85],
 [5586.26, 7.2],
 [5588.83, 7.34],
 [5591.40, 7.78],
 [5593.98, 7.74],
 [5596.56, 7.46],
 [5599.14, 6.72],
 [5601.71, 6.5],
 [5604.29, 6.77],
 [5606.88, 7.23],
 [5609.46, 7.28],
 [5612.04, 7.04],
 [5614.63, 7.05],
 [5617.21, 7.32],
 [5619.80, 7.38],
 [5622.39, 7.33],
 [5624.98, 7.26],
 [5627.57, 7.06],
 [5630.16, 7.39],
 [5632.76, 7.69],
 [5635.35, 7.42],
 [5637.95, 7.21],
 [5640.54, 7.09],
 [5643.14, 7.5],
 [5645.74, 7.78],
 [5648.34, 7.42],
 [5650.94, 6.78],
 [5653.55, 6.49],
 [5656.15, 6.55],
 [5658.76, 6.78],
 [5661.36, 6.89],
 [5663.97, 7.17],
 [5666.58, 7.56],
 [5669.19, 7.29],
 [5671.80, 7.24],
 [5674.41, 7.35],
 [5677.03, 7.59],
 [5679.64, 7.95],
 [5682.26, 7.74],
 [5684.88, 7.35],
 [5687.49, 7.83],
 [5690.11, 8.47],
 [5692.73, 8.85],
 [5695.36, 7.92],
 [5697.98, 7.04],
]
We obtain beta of 1.32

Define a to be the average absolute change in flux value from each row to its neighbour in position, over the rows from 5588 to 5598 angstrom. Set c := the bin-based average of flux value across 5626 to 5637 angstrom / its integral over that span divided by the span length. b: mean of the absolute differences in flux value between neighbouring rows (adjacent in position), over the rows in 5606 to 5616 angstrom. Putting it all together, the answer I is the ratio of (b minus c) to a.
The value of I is -29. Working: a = 0.25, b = 0.10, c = 7.38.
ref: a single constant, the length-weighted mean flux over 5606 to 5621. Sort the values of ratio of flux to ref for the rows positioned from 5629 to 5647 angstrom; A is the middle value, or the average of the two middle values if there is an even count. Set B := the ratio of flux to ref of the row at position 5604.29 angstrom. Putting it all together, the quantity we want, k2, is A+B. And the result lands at 1.97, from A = 1.03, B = 0.94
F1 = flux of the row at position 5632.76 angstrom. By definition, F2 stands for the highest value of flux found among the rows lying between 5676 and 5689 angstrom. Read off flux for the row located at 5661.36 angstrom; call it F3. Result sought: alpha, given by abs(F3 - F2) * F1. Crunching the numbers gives 8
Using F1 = 7.69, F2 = 7.95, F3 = 6.89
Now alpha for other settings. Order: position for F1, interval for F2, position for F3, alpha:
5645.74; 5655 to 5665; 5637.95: 0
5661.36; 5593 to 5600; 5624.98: 3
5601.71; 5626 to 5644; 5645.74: 1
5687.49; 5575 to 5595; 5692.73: 6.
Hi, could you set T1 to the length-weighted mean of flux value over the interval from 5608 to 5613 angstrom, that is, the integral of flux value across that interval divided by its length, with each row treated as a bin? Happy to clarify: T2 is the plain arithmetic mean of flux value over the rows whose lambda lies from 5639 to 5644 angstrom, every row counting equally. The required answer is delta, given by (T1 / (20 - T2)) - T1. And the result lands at -6.6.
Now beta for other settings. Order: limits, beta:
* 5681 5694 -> 1.13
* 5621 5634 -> 1.30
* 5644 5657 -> 1.29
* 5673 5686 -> 1.26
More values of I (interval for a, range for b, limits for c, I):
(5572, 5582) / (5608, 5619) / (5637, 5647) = -14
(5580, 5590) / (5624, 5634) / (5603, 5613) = -21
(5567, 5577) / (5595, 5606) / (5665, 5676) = -16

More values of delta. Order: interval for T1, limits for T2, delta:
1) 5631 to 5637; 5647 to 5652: -6.9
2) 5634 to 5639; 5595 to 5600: -6.8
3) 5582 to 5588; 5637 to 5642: -7.0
